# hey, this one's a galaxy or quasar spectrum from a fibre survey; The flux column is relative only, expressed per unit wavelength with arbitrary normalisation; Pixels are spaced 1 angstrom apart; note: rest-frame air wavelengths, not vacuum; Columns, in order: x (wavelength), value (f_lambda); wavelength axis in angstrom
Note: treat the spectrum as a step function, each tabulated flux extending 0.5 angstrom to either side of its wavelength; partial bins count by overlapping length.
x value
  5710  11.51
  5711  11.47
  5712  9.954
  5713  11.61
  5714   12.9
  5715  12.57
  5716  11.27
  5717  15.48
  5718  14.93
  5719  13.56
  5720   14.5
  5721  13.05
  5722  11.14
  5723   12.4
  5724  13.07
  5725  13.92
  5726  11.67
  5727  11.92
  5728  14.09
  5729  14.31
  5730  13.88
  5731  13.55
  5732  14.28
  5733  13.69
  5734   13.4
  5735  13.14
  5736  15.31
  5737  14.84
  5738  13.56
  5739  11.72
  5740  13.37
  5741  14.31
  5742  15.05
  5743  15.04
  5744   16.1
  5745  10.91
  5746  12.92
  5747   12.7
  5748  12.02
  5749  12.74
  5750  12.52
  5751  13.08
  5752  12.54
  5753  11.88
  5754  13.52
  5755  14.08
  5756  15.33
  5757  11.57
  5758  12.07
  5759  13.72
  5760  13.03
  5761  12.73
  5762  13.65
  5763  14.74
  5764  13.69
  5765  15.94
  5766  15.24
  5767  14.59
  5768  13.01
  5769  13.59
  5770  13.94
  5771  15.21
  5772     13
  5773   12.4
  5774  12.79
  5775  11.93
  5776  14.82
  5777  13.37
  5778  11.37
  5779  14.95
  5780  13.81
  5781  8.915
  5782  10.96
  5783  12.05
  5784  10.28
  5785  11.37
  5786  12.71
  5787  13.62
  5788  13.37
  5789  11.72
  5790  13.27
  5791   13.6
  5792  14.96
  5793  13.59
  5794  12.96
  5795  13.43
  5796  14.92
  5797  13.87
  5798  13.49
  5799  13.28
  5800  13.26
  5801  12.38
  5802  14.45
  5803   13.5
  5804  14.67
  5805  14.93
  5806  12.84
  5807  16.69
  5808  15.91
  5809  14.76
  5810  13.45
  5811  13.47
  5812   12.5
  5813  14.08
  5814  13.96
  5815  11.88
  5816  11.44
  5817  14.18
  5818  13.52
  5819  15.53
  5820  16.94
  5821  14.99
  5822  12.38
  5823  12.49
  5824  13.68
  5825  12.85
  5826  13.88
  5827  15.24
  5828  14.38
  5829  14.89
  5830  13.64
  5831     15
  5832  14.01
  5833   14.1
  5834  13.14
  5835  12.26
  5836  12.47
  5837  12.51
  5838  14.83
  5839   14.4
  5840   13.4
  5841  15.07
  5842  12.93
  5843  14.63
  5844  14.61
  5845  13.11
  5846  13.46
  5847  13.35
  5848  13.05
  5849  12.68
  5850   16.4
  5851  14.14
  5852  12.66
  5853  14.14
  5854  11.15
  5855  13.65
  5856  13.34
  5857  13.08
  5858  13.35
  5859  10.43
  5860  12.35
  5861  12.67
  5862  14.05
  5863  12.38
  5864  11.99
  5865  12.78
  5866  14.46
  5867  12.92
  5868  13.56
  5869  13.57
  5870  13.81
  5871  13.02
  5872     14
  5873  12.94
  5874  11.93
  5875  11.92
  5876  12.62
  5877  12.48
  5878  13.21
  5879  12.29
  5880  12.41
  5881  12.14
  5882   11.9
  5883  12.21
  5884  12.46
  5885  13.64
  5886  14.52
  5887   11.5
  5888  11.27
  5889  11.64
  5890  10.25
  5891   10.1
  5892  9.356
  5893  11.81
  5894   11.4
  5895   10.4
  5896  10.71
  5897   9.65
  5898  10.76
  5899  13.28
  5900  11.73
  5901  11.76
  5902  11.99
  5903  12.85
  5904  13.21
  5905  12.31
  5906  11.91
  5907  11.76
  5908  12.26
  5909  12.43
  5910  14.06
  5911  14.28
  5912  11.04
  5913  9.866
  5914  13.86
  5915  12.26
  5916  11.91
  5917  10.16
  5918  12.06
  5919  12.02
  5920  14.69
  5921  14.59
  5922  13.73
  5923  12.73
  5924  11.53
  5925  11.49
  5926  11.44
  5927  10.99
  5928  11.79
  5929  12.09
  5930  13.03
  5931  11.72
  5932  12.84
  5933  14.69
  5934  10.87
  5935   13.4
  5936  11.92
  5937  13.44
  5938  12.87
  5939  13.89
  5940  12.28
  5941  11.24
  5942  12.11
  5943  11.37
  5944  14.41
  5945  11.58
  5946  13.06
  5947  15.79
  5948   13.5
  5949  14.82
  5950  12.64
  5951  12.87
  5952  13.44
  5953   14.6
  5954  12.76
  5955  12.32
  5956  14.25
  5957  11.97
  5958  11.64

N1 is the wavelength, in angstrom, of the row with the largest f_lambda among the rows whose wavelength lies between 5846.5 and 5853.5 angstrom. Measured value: 5850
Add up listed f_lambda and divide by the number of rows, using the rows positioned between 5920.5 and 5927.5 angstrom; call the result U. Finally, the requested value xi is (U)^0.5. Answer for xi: 3.52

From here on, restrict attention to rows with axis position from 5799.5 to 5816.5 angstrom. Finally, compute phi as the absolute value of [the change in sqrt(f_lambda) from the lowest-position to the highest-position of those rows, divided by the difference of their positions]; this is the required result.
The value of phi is 0.0162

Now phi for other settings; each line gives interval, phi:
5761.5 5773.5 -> 0.0157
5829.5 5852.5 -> 0.0061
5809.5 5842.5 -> 0.0022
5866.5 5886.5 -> 0.0114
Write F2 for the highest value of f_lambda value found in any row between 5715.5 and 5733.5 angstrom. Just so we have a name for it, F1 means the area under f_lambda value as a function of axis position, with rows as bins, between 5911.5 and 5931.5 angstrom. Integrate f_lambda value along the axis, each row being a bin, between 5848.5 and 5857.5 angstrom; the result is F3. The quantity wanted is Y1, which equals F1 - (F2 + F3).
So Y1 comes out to 106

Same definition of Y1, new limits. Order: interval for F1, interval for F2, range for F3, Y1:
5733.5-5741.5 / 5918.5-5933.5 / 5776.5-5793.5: -119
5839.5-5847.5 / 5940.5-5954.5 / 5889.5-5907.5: -110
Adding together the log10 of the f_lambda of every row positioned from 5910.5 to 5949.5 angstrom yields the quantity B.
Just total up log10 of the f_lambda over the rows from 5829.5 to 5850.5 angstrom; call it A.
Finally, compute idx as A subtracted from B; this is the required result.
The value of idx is 19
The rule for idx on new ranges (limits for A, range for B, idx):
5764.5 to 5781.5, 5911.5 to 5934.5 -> 6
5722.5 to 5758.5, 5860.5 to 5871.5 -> -28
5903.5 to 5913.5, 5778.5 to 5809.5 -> 24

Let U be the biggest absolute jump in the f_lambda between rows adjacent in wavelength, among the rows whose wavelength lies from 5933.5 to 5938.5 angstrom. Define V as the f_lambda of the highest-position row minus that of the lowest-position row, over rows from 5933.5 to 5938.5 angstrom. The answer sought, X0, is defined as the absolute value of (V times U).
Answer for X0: 5.1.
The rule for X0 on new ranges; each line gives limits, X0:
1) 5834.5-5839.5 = 5.0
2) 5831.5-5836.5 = 1.5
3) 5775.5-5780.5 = 3.6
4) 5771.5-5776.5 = 5.3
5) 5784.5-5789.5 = 0.6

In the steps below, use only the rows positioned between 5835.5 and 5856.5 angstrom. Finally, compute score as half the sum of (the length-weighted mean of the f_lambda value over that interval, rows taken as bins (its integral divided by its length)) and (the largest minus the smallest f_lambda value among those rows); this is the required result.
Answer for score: 9.4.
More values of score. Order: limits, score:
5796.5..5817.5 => 9.5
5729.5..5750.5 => 9.4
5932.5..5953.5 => 9.0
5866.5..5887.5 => 7.9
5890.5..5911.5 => 8.4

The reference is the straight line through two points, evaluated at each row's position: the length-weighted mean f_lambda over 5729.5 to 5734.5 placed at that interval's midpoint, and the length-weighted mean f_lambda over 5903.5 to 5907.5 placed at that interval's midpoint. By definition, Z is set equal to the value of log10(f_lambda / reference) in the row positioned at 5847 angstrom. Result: 0.019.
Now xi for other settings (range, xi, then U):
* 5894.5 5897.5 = 3.20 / 10.3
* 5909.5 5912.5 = 3.62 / 13.1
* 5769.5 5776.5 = 3.67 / 13.4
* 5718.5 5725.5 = 3.62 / 13.1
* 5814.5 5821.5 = 3.75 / 14.1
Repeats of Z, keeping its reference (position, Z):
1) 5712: -0.146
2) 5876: 0.003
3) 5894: -0.036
